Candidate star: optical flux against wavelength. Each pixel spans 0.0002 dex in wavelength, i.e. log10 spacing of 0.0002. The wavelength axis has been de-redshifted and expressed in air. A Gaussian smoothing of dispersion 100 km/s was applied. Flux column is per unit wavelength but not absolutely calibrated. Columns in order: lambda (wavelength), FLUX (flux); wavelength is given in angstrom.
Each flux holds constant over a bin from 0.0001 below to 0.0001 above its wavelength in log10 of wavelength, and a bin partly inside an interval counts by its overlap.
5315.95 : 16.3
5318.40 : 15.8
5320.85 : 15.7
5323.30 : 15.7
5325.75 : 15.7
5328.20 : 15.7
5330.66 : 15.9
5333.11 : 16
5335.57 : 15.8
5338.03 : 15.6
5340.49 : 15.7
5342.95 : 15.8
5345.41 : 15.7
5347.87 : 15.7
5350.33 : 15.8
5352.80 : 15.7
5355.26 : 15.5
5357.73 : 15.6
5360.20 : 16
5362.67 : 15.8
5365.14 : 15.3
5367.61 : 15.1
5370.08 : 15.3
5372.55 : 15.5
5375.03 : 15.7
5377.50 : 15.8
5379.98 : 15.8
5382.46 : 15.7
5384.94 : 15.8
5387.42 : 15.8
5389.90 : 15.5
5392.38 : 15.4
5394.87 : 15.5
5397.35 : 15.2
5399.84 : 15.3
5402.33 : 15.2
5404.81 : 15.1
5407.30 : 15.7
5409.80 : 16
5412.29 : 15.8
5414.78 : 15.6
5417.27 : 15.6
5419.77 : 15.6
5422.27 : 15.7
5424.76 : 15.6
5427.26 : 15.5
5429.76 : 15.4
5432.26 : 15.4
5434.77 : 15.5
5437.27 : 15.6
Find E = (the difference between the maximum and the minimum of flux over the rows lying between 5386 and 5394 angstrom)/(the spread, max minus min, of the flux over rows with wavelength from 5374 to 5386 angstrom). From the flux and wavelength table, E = 4.0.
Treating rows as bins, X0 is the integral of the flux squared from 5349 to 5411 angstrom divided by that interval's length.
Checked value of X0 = 242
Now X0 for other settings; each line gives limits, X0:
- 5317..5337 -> 249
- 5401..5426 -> 243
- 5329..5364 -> 248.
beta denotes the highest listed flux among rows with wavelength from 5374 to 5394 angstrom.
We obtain 15.8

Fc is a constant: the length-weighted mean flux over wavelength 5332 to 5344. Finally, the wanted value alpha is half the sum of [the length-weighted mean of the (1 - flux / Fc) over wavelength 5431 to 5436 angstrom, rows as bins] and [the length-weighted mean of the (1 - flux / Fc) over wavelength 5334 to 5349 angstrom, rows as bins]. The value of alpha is 0.012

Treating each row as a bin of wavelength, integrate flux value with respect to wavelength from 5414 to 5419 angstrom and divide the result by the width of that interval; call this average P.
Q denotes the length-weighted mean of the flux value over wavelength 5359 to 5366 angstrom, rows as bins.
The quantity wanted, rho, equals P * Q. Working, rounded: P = 15.6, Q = 15.7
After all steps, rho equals 245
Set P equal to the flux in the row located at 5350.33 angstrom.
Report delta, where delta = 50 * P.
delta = 790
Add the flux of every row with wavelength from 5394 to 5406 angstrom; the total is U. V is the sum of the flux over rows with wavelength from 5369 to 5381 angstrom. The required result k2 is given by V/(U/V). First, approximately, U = 76.3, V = 78.1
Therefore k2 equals 79.9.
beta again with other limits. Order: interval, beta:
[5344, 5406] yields 16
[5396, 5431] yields 16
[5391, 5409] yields 15.7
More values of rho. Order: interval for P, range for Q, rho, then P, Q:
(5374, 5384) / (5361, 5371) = 243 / 15.8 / 15.4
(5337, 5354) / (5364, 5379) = 243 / 15.7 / 15.5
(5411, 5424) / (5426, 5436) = 242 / 15.7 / 15.4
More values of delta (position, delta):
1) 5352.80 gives 785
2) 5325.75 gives 785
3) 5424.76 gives 780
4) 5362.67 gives 790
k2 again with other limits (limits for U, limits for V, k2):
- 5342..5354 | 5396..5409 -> 74.4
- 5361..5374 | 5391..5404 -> 76.2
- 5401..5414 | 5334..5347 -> 79.4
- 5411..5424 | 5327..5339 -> 79.7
